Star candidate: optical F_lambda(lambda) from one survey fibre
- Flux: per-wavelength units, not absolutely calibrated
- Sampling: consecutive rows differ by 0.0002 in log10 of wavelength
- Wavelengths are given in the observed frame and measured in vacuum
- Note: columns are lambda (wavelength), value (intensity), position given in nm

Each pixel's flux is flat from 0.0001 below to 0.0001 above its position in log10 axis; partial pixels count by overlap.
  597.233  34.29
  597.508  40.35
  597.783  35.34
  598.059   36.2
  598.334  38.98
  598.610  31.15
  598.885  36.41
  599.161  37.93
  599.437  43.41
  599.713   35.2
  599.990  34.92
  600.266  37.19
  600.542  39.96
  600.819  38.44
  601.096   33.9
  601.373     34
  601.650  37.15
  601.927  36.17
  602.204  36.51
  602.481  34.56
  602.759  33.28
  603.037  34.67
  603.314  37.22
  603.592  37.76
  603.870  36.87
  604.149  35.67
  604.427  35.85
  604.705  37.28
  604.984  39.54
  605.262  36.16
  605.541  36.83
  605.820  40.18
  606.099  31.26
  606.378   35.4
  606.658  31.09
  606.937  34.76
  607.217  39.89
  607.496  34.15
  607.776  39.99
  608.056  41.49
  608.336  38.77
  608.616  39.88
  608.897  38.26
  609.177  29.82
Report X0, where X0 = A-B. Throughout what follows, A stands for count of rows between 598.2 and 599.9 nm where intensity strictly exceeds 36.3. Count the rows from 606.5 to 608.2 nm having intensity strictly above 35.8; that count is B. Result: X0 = 1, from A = 4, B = 3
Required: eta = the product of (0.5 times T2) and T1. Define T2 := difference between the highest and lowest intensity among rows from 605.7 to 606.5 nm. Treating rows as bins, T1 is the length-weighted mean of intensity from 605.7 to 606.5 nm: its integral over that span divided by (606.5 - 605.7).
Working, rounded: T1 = 35.5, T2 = 8.9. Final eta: 158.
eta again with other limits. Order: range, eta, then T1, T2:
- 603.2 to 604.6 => 38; 36.7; 2.1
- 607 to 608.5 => 142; 38.7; 7.3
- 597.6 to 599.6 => 228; 37.1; 12.3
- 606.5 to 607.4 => 155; 35.2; 8.8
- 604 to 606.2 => 164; 36.7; 8.9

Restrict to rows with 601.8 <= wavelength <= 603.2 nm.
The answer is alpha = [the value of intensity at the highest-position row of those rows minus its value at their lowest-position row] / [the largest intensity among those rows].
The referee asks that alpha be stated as -0.041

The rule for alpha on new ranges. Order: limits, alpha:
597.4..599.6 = 0.070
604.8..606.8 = -0.210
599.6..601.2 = -0.033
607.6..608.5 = -0.029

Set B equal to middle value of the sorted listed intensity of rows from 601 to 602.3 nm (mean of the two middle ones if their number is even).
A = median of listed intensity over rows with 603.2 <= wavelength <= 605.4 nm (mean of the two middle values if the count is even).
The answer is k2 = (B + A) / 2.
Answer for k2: 36.6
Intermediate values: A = 37.0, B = 36.2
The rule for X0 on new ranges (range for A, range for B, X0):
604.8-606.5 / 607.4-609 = -2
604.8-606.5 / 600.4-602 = -1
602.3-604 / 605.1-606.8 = 0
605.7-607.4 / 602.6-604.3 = -1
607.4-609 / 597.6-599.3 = 1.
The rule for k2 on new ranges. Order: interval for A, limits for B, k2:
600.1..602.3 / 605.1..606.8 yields 36.3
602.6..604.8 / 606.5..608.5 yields 37.6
